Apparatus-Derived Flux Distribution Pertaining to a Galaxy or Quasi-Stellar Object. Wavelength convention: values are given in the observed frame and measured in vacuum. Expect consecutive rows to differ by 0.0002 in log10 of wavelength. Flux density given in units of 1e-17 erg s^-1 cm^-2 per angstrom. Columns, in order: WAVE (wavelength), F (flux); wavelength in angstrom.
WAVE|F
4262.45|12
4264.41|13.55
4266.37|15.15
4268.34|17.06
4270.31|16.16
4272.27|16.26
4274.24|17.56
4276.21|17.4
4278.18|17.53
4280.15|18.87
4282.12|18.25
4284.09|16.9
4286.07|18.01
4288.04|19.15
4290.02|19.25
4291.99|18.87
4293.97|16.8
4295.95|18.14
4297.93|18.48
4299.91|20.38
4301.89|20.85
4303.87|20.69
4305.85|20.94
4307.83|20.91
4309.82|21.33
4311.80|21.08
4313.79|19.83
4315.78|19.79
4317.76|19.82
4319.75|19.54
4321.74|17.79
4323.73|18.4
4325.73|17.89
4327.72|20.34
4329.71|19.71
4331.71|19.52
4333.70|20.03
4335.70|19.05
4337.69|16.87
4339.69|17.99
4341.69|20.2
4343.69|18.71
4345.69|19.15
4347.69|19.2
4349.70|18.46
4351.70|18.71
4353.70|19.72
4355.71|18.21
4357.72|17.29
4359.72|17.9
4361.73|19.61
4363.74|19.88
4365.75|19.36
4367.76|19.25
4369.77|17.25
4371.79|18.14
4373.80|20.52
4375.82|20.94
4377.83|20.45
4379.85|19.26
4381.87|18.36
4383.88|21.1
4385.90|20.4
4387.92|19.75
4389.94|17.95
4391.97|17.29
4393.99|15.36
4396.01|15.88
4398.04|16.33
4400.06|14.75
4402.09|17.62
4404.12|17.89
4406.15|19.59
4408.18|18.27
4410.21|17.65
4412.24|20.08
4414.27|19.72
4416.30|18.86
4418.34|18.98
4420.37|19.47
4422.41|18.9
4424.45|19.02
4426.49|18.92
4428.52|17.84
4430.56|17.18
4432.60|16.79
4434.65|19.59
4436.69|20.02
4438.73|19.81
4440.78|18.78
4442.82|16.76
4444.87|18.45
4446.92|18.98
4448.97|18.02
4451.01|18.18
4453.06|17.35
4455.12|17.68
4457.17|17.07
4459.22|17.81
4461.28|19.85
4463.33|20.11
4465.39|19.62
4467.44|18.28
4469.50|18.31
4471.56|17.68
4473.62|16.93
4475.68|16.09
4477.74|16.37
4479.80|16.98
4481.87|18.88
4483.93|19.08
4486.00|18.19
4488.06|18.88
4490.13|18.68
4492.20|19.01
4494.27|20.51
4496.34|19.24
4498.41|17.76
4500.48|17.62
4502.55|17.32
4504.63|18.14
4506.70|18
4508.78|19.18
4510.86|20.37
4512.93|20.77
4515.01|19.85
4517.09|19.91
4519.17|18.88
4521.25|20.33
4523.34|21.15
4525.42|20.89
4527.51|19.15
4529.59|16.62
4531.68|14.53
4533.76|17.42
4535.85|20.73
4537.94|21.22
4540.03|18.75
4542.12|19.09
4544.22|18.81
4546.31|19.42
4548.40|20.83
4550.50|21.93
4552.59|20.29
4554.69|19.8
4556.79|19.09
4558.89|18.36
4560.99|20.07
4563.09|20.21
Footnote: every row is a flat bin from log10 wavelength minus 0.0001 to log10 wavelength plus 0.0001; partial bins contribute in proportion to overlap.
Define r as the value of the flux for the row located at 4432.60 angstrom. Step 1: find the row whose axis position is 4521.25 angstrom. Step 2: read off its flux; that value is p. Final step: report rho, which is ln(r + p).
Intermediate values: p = 20.33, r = 16.79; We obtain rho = 3.61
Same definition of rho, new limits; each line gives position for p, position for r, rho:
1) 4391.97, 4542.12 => 3.59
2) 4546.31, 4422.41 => 3.65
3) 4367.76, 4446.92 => 3.64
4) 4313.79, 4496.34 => 3.67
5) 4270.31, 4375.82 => 3.61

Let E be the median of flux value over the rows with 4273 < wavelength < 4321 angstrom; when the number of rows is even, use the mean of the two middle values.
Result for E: 19.2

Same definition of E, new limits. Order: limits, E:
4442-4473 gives 18.2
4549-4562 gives 19.9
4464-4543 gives 18.9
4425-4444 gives 18.8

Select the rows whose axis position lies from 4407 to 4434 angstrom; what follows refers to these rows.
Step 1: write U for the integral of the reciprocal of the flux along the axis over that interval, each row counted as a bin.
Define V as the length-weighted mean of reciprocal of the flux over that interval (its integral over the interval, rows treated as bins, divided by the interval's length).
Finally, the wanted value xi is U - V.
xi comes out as 1.40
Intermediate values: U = 1.455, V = 0.0539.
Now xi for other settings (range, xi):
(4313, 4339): 1.31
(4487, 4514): 1.38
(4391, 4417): 1.43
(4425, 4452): 1.42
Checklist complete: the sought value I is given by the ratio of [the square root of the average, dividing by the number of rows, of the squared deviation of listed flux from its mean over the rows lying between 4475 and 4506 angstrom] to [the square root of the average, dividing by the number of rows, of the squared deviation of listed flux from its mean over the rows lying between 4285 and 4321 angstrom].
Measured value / 0.94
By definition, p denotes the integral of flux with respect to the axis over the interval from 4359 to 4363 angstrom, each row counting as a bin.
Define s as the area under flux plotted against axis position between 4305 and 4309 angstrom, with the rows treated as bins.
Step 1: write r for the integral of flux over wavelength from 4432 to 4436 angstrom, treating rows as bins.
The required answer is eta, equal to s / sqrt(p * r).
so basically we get 1.12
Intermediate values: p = 76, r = 73.9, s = 84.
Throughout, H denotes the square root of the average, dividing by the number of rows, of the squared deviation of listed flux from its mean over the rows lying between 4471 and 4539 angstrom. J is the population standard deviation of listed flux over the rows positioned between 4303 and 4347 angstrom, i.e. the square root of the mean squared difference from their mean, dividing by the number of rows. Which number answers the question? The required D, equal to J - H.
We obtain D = -0.4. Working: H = 1.6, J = 1.17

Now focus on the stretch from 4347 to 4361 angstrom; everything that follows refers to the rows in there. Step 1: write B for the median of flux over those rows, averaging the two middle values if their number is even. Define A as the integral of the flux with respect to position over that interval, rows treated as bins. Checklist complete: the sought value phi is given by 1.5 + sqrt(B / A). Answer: 1.77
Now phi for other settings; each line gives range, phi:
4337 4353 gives 1.75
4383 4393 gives 1.82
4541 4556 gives 1.76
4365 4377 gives 1.79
